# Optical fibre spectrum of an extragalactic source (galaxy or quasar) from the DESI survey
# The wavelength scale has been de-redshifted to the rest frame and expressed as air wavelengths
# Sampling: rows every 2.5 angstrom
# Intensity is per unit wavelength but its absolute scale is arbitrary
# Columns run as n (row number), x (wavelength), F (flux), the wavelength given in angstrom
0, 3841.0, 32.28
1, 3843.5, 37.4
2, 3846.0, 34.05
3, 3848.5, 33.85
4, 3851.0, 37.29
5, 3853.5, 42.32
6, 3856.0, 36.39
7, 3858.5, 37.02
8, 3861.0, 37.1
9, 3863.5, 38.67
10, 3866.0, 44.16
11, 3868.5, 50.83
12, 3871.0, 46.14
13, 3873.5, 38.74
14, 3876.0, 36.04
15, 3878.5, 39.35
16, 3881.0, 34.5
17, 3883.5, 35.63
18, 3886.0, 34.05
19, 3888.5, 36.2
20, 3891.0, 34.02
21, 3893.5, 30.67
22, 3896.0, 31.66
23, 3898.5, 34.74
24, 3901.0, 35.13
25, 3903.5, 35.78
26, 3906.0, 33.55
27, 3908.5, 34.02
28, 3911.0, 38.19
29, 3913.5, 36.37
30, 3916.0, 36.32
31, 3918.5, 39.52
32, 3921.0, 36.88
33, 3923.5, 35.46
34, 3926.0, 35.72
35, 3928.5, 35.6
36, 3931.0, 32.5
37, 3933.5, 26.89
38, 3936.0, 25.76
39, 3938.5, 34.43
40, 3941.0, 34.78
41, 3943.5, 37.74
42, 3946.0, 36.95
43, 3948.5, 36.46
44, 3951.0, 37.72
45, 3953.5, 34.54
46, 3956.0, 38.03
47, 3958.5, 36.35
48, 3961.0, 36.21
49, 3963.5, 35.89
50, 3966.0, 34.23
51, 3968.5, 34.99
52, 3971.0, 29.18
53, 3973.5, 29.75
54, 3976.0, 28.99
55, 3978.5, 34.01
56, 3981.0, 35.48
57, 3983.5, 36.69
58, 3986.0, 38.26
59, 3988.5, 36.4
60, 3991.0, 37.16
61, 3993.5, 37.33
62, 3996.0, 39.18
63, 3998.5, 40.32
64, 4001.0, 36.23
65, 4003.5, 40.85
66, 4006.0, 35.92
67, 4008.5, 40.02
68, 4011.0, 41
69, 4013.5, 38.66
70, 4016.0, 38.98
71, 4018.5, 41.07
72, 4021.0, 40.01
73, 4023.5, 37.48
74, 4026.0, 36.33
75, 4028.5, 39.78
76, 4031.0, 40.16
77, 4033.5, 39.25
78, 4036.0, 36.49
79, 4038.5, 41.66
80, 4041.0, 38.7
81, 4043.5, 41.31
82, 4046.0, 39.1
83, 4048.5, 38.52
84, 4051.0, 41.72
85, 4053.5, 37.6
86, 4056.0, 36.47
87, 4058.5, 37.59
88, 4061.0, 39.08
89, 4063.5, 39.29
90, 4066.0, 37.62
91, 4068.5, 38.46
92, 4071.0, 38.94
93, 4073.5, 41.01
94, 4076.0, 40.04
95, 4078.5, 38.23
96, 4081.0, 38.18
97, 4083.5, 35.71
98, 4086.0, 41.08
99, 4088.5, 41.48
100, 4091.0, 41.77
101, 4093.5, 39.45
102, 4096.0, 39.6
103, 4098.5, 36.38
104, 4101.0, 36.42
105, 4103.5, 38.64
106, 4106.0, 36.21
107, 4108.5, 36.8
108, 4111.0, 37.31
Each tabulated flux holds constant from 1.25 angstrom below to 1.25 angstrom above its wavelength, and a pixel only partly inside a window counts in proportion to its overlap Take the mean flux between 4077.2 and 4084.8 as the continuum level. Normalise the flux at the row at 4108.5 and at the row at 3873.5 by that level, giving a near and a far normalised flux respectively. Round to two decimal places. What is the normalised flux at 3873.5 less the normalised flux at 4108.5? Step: 0.05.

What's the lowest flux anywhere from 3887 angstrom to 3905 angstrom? 30.67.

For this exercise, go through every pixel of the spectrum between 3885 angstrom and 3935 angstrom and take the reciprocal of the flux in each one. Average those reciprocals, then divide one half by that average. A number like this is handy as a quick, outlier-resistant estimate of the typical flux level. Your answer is 17.2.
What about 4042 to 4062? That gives 19.4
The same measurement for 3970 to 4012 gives 17.9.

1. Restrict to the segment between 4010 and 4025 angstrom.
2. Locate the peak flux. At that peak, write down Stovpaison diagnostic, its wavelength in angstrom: 4018.5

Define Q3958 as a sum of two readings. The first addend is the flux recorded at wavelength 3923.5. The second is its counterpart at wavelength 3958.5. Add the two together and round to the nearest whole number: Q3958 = 72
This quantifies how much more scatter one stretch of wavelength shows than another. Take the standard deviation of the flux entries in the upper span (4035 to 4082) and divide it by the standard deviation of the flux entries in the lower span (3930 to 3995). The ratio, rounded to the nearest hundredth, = 0.45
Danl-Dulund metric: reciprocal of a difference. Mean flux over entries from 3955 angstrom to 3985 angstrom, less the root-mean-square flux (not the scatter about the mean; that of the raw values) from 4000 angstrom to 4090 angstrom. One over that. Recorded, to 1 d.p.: -0.2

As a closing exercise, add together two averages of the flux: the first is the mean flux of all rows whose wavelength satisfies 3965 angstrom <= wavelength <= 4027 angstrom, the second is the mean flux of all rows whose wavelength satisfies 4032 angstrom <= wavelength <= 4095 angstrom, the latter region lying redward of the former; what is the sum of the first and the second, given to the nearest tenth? 75.9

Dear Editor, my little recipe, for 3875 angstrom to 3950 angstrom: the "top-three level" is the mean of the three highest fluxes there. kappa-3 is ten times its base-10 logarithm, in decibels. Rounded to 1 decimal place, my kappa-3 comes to 15.9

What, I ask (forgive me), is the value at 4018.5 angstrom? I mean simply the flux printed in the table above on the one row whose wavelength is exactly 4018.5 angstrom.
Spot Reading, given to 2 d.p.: 41.07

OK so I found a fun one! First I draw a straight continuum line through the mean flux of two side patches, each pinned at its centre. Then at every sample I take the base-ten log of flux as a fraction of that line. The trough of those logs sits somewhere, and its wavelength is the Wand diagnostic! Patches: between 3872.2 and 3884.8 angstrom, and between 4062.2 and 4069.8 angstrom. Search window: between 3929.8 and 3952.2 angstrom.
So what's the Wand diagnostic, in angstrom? 3936.0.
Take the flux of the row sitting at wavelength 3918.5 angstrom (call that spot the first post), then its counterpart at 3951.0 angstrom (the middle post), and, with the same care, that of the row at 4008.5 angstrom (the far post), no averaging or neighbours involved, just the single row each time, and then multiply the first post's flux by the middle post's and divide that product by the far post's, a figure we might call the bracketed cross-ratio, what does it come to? 37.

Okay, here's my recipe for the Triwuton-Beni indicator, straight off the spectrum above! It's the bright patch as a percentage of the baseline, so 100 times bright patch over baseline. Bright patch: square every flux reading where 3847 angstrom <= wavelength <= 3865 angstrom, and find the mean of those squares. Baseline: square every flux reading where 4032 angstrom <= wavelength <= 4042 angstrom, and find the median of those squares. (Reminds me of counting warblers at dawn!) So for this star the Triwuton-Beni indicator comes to 93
